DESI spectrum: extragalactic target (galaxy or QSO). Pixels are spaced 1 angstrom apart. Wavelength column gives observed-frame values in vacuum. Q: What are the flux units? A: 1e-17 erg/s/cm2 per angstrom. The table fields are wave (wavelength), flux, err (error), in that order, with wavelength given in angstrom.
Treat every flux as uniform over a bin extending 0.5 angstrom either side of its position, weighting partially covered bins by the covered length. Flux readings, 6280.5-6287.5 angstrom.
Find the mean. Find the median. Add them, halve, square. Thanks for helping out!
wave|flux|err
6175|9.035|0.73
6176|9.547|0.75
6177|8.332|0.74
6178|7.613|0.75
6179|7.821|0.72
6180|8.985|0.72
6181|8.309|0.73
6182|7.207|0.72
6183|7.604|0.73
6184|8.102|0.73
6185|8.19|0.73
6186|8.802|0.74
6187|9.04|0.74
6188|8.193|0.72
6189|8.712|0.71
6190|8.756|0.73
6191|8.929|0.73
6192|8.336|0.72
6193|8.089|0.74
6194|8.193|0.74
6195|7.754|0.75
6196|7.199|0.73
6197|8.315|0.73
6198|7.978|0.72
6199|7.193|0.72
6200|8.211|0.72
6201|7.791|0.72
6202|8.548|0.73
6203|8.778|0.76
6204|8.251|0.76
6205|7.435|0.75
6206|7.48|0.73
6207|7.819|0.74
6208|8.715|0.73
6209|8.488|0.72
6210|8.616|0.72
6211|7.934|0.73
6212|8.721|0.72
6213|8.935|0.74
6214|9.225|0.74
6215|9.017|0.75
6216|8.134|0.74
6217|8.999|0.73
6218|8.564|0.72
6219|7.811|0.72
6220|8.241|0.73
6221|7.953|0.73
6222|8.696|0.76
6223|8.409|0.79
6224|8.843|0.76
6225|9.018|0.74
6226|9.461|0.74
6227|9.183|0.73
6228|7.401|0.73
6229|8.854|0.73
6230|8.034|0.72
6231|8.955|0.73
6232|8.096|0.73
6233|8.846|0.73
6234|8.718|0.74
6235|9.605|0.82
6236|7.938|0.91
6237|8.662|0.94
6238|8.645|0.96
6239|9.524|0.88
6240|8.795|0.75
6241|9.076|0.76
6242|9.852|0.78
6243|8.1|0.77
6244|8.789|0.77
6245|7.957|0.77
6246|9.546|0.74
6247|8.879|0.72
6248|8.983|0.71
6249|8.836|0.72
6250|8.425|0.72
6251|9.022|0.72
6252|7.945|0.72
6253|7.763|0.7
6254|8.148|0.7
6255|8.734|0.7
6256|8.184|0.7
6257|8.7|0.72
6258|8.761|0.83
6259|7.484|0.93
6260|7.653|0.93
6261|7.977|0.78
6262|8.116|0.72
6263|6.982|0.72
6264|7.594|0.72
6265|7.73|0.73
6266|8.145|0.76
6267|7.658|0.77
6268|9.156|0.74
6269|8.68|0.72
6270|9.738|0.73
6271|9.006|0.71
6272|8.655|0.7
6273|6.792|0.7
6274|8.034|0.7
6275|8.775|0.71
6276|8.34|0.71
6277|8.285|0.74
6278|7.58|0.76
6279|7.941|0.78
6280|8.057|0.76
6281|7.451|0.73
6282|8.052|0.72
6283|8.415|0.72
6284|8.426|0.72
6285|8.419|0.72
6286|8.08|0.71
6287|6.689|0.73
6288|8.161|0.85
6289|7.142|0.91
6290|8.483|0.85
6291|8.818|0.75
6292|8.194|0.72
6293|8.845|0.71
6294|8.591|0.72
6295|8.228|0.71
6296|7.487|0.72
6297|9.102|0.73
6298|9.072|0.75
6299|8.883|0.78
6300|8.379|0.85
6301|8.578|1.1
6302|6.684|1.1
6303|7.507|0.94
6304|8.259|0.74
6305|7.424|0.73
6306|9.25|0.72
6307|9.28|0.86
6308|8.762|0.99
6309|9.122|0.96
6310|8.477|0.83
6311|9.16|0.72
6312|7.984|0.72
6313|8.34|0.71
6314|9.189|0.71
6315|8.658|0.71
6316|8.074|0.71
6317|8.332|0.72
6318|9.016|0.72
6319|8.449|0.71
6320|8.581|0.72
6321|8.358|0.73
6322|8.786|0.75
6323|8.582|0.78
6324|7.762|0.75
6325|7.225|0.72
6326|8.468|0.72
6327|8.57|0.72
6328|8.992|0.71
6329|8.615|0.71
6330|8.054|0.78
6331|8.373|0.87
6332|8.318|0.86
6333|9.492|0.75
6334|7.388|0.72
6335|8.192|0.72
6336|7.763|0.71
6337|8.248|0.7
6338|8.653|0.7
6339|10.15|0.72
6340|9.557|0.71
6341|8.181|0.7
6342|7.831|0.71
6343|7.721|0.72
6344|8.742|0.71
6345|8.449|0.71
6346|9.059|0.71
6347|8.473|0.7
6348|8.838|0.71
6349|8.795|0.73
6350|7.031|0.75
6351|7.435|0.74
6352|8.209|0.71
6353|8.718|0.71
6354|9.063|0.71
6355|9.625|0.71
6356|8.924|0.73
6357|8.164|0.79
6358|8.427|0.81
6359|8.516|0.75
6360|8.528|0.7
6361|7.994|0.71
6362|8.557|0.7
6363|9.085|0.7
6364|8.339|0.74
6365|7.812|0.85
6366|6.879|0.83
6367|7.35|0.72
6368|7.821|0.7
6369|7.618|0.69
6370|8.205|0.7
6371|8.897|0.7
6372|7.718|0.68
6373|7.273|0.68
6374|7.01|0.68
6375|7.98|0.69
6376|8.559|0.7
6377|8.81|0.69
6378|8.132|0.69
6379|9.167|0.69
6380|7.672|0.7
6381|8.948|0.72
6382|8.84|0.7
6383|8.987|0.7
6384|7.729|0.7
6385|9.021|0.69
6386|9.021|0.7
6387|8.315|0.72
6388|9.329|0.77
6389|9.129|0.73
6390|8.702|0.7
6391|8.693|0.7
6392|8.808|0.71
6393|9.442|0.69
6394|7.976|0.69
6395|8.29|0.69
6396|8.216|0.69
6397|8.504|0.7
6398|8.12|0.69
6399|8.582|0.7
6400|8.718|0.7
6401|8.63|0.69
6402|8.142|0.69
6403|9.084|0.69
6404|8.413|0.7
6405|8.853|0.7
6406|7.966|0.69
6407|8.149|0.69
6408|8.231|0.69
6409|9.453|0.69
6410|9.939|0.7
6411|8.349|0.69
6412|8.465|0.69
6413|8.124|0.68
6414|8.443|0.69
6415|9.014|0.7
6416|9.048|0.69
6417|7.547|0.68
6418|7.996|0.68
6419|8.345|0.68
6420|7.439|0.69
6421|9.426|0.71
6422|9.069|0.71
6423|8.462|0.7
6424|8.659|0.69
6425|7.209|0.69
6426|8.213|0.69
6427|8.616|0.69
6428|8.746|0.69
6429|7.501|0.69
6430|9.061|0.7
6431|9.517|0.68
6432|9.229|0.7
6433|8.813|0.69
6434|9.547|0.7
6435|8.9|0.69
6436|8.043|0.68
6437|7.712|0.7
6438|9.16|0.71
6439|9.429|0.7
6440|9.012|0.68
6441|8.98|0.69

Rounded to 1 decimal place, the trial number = 64.1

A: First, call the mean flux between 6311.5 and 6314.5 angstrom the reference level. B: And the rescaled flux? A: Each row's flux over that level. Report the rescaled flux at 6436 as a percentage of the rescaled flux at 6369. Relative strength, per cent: 106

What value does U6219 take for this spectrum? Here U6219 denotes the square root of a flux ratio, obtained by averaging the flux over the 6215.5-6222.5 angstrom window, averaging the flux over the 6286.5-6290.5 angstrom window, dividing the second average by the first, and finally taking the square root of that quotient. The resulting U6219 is 0.96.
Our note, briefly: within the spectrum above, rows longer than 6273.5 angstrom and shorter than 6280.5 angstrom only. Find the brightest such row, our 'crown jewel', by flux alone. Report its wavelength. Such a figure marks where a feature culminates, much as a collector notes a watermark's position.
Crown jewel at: 6275 angstrom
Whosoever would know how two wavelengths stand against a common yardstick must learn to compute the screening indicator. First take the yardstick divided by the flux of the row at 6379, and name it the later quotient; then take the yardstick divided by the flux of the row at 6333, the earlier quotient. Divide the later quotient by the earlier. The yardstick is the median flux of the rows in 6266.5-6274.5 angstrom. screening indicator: 1.04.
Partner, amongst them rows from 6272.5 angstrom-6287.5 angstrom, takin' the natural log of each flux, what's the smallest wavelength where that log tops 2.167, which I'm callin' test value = 6275 angstrom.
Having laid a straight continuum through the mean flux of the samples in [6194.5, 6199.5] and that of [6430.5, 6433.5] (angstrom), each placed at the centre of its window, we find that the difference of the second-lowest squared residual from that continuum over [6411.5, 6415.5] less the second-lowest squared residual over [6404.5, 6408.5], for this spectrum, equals -0.29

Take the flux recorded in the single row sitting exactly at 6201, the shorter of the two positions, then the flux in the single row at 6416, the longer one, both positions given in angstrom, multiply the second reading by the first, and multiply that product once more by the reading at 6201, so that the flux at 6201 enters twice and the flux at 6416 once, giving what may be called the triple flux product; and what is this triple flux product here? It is 549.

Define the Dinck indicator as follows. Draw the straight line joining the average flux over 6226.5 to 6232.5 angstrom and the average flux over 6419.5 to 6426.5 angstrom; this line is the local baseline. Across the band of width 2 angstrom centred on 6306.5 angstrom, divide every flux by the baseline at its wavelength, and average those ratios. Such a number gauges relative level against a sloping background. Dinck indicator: 1.10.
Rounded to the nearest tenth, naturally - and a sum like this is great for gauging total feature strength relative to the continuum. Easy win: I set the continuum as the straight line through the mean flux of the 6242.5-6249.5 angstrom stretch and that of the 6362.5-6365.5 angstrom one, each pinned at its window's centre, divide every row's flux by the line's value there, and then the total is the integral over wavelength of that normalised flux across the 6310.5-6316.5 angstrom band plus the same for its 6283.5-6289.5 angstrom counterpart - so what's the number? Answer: 11.5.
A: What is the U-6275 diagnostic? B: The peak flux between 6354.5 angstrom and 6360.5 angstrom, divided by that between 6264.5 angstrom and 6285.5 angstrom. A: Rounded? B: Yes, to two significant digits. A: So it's 0.99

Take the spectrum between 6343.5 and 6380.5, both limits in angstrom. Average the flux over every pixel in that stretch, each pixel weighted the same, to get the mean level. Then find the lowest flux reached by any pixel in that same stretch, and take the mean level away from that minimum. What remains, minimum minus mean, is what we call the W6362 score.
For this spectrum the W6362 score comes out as -1.4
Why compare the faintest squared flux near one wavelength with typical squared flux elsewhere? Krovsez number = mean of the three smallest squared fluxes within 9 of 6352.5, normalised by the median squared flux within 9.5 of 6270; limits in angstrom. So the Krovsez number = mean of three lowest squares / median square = 0.85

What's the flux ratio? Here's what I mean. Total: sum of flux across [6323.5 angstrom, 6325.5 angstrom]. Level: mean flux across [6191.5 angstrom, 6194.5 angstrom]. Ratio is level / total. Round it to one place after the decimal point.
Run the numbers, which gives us 0.5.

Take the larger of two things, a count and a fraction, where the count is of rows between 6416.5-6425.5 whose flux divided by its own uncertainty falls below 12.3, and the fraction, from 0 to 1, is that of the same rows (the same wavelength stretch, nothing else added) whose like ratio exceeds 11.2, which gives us 6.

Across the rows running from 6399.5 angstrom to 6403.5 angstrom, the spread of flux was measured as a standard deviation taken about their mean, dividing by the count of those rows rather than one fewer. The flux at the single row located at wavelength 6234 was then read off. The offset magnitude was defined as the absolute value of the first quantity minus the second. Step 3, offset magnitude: 8.4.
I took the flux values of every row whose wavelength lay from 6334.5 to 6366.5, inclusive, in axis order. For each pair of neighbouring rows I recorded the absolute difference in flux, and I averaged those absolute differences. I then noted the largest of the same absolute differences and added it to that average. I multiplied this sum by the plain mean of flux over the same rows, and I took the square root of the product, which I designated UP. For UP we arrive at 4.45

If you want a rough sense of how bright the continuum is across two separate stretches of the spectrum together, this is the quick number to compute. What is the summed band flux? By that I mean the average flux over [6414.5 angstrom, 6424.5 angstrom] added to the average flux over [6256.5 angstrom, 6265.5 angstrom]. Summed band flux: 16.4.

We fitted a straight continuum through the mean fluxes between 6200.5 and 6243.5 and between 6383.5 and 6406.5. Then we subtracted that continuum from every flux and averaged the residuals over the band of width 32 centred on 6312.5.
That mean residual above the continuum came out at -0.10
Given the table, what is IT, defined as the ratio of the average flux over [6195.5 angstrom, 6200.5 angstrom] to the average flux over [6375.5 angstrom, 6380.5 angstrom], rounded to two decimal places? 0.92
